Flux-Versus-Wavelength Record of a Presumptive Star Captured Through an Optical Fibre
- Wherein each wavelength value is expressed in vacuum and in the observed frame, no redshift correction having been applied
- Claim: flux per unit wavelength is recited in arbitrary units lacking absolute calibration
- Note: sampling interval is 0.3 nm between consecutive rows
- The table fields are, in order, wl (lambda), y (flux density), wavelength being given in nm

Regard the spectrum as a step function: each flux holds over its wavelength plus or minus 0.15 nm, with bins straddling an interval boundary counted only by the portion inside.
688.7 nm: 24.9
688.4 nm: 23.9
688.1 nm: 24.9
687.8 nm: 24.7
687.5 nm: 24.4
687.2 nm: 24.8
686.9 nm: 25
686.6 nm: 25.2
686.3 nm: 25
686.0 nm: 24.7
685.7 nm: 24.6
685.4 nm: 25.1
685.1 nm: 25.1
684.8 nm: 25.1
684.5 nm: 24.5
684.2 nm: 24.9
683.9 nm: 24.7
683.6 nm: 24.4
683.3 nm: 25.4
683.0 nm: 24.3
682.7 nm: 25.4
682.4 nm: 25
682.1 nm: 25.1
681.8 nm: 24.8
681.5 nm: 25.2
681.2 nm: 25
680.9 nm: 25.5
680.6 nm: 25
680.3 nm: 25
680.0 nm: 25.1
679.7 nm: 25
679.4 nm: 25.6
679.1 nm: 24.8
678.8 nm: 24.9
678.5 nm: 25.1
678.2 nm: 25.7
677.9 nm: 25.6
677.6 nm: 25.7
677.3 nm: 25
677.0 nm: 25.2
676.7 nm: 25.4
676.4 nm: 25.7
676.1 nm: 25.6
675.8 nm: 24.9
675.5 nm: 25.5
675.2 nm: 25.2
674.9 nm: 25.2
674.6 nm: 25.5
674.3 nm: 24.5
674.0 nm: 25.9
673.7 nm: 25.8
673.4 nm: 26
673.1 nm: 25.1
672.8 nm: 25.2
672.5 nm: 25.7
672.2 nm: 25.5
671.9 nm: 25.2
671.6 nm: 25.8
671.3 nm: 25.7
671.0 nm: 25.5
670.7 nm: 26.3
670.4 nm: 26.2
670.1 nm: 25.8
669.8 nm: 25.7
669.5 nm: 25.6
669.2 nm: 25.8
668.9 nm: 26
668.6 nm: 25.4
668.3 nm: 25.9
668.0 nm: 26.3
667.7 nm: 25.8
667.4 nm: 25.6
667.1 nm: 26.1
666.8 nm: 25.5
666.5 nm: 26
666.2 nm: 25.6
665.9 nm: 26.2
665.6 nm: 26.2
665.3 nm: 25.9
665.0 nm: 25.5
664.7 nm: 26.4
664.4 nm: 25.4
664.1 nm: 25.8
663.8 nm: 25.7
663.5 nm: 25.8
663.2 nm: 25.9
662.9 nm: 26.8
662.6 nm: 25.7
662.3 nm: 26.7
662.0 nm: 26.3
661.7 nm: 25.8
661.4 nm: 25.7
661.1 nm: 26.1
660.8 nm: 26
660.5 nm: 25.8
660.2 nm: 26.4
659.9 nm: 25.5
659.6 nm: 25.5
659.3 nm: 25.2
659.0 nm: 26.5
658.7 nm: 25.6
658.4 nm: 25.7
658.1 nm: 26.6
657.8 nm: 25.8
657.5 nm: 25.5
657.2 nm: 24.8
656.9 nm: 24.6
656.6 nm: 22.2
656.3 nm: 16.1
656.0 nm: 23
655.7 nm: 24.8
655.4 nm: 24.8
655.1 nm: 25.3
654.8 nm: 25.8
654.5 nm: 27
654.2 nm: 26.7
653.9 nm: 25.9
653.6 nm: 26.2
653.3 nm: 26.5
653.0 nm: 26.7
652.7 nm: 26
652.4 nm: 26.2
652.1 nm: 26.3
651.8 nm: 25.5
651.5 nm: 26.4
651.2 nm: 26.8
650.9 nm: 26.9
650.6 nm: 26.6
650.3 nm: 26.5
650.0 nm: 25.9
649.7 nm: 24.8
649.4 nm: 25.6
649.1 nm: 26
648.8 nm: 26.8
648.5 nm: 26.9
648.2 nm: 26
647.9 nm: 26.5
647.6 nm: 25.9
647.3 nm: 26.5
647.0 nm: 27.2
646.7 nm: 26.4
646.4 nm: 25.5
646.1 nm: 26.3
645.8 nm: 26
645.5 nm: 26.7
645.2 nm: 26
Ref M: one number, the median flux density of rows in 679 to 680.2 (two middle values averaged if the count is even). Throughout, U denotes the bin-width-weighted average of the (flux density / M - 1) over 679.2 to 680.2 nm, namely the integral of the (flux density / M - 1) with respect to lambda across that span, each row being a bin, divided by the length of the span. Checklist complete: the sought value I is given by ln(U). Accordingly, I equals -5.1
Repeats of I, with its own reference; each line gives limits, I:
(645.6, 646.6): -3.3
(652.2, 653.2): -3.0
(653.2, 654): -3.1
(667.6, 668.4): -3.3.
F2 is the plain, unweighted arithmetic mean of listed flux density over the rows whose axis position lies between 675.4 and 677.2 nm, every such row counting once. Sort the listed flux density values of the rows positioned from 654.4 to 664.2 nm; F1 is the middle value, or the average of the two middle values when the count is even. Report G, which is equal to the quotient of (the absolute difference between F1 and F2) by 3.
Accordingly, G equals 0.106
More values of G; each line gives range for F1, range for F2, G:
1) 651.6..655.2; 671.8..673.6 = 0.250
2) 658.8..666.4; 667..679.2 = 0.085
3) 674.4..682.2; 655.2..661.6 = 0.111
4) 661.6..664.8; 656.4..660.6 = 0.131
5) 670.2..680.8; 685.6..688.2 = 0.230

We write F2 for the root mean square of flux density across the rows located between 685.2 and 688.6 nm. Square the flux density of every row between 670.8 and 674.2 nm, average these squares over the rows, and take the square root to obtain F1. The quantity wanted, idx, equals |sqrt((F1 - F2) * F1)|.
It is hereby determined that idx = 4.6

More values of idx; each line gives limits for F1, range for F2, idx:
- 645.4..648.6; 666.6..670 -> 3.9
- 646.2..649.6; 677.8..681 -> 5.4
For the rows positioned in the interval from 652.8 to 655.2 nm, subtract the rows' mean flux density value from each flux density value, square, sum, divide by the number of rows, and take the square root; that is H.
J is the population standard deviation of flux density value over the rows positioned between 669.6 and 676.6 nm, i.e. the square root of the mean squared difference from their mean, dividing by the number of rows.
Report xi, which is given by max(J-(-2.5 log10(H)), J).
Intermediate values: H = 0.53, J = 0.41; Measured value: 0.41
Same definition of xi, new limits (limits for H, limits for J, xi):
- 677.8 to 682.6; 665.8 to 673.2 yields 0.33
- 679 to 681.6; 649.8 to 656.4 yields 2.24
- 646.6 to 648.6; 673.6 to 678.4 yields 0.36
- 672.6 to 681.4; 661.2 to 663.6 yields 0.42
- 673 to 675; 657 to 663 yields 0.51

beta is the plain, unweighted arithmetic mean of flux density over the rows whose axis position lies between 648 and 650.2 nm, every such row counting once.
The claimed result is 26.0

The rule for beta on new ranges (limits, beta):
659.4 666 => 26.0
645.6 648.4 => 26.3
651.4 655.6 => 26.1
